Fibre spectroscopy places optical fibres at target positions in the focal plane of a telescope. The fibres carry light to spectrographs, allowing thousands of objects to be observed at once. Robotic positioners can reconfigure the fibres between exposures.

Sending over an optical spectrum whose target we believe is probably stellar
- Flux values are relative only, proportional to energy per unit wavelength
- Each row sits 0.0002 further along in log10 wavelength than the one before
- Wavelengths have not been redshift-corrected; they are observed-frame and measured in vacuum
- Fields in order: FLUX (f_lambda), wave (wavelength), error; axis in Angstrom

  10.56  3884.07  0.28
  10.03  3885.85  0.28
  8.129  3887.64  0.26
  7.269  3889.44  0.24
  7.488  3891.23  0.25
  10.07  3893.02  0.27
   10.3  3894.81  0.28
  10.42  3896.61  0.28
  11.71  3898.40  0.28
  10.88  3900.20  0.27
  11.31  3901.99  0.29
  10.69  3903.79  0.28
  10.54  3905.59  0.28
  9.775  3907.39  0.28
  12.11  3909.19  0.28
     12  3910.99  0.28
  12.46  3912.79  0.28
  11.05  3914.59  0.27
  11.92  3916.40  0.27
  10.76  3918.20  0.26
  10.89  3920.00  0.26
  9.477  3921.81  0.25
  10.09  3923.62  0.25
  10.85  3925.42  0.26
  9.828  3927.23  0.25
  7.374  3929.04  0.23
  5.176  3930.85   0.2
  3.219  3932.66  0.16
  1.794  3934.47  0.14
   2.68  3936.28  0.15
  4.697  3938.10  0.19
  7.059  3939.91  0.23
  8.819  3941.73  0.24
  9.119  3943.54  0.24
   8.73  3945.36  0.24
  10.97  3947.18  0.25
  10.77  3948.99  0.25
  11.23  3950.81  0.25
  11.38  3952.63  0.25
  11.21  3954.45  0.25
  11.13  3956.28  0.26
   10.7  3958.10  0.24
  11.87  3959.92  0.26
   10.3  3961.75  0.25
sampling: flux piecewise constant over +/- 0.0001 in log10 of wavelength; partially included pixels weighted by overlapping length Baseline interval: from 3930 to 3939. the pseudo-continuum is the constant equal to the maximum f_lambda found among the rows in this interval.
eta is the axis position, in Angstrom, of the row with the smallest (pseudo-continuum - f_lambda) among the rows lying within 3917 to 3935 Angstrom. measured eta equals 3920.00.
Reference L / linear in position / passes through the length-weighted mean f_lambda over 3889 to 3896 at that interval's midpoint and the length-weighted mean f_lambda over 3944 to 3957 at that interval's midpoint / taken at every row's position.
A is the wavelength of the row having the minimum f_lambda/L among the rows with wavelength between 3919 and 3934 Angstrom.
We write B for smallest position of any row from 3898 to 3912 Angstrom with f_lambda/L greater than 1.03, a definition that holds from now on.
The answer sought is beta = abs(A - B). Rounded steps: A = 3932.66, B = 3898.40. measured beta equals 34.3 Angstrom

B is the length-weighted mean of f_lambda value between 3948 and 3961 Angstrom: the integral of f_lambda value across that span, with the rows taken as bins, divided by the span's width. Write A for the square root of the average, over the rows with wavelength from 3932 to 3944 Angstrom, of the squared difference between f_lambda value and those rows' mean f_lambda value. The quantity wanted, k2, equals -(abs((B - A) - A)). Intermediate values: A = 2.8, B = 11.2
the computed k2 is -5.6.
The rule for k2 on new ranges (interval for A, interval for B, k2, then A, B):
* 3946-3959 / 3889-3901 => -9.4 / 0.2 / 9.8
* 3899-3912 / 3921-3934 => -6.2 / 0.8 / 7.8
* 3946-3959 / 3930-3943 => -4.4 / 0.2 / 4.9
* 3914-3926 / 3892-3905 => -9.3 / 0.7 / 10.7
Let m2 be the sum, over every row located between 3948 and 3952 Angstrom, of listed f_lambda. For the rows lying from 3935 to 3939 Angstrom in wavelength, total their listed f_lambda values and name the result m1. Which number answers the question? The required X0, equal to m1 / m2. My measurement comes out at 0.34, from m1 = 7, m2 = 22.0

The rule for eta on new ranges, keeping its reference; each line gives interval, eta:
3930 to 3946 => 3943.54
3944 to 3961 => 3959.92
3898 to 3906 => 3898.40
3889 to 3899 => 3898.40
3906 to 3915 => 3912.79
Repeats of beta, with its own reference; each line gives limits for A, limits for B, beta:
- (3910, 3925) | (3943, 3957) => 25.4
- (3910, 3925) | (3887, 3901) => 28.8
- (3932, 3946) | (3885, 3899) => 48.6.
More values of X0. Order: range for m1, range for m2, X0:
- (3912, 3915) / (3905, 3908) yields 1.16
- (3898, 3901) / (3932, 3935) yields 4.51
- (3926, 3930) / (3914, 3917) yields 0.75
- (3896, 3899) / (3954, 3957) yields 0.99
